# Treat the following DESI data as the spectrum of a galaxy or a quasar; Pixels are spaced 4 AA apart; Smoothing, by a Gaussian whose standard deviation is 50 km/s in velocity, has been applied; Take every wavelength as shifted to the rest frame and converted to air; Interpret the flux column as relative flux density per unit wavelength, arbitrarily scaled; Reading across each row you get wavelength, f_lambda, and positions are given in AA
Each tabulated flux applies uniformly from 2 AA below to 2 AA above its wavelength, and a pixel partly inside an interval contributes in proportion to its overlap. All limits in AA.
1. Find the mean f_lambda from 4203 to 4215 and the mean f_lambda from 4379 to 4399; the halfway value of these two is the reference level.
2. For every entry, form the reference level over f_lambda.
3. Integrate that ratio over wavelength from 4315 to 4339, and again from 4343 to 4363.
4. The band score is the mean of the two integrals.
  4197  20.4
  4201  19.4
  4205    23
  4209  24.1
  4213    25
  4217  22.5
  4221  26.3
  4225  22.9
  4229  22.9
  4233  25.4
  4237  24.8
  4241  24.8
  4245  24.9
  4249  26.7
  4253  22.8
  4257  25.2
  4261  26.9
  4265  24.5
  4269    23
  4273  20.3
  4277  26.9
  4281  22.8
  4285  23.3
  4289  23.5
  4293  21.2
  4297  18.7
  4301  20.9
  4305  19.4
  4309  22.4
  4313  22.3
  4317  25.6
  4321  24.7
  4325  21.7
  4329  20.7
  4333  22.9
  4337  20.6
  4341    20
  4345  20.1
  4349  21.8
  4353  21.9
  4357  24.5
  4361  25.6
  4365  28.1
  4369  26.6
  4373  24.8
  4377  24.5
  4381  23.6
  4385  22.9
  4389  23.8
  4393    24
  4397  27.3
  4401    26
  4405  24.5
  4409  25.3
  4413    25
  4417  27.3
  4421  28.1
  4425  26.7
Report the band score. 23.6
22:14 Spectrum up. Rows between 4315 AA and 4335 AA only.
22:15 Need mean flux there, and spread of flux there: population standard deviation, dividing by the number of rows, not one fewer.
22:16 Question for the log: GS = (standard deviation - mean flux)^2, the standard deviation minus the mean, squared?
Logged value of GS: 454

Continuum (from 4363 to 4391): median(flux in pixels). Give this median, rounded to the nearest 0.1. 24.5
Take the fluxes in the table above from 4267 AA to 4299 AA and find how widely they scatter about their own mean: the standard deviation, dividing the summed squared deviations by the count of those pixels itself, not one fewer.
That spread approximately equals 2.30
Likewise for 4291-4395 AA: 2.30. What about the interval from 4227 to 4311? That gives 2.30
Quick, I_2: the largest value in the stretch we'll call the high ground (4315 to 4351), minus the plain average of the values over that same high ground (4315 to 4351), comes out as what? 3.6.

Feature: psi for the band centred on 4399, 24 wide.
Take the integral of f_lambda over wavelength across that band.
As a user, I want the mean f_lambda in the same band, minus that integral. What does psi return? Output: -578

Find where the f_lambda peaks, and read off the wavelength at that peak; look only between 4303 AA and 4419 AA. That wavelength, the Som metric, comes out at 4365 AA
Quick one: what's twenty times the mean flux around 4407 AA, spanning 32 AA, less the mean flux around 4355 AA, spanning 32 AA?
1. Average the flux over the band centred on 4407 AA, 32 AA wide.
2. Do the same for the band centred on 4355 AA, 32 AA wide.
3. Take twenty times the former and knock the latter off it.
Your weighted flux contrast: 495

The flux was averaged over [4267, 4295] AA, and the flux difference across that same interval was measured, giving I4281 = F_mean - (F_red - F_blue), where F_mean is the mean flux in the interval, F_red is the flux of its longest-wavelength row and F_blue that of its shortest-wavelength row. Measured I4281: 25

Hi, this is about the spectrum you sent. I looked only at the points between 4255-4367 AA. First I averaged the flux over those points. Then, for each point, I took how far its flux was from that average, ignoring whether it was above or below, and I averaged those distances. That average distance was 2.0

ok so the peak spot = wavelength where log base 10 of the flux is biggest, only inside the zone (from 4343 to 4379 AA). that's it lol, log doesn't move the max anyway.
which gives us 4365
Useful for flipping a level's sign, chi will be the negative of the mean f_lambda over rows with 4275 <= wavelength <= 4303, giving -22.5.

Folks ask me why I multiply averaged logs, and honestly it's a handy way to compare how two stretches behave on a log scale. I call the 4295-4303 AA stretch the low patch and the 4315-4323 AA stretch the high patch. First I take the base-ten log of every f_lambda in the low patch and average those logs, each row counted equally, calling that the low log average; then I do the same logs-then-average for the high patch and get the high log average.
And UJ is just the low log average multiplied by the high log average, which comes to 1.81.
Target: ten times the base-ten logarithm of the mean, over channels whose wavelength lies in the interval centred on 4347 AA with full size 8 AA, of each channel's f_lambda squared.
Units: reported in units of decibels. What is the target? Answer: 26.4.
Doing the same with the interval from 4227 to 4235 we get 27.7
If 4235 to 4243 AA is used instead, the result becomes 27.9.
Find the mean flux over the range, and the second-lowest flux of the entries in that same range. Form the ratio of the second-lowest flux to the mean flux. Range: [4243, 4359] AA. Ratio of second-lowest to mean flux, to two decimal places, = 0.85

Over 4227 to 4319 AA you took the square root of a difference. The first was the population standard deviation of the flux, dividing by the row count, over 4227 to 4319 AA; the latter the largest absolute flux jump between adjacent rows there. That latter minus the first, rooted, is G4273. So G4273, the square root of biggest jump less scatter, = 2.1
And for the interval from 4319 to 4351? 1.2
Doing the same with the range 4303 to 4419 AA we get 1.0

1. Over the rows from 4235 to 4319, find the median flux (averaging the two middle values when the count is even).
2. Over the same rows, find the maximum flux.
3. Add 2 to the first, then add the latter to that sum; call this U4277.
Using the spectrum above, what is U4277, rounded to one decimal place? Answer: 52.2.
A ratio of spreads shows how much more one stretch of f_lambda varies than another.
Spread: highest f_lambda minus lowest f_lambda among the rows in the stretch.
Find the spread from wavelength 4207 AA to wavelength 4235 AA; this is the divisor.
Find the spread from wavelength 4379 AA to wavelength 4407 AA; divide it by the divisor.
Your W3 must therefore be 1.2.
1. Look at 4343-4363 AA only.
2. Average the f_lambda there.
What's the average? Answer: 22.8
